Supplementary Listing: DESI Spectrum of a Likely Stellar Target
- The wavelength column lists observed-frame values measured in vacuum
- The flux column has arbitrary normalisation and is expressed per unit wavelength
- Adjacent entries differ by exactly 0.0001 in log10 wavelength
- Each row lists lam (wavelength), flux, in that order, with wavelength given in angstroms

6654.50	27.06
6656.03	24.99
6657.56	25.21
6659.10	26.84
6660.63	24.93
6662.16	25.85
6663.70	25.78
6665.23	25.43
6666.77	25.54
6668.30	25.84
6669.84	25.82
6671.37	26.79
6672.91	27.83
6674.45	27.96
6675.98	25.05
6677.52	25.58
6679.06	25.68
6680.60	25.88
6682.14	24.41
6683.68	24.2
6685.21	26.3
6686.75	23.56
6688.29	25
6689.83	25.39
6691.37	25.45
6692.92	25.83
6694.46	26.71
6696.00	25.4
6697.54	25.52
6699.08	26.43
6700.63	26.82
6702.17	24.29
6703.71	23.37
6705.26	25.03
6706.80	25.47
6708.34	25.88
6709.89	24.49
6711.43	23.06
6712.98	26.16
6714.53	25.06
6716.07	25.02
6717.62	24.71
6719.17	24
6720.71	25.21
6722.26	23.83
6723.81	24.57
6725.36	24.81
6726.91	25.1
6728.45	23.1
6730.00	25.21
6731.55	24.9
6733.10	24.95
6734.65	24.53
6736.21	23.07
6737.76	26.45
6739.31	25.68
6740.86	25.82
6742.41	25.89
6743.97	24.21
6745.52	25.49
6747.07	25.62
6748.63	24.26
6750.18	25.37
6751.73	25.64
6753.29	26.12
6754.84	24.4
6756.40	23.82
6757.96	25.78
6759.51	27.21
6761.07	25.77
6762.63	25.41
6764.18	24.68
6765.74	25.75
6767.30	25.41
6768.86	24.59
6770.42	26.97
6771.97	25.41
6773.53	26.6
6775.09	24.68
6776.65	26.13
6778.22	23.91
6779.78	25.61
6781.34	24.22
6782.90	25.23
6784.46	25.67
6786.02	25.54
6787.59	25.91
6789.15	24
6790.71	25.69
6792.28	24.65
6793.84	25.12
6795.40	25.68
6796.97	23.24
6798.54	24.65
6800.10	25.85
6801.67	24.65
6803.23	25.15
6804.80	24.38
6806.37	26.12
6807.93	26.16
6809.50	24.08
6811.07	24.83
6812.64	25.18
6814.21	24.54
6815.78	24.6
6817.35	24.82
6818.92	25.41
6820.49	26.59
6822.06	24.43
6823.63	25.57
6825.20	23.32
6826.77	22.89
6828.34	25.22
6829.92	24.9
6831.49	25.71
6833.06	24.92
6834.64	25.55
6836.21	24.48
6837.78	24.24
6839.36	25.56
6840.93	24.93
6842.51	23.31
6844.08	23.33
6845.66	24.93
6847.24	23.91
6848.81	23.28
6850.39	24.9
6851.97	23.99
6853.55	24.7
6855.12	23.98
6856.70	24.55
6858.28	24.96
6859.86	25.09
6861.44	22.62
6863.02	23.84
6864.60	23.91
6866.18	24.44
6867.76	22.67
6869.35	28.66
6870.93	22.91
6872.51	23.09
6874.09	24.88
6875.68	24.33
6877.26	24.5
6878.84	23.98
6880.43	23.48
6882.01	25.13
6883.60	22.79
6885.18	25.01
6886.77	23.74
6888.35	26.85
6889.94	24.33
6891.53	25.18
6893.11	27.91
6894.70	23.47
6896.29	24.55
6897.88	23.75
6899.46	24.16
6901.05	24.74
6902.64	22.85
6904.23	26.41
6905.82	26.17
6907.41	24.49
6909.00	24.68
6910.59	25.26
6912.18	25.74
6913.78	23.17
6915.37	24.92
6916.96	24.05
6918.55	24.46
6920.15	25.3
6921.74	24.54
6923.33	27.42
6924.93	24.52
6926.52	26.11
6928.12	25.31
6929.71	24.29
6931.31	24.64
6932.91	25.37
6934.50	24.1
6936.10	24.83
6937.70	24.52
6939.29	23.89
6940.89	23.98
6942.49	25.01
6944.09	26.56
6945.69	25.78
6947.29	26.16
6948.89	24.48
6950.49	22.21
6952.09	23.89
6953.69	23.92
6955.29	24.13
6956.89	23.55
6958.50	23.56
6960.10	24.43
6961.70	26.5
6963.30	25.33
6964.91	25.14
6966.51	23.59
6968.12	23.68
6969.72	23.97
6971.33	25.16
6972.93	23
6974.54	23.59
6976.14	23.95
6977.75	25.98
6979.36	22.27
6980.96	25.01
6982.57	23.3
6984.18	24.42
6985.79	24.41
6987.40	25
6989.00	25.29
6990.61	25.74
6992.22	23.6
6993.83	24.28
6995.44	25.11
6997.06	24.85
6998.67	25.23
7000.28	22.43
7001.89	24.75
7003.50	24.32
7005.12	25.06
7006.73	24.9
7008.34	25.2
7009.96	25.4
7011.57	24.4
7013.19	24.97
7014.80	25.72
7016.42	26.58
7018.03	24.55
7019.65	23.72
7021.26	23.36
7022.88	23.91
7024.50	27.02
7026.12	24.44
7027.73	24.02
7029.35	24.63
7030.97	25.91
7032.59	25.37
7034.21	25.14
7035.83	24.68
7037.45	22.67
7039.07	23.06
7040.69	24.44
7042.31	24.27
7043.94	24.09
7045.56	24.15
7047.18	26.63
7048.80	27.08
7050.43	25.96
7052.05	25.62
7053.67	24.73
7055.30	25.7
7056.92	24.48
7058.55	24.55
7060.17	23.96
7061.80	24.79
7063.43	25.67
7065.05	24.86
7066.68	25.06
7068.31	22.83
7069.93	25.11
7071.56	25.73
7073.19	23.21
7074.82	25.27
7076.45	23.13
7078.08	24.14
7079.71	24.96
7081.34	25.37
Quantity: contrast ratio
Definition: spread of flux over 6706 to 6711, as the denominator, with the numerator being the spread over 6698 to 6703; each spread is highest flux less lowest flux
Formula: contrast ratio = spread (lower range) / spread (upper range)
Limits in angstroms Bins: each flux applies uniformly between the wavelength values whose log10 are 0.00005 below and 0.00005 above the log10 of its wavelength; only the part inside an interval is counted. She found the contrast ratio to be 1.8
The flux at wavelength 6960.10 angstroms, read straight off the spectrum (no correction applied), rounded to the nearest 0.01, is 24.43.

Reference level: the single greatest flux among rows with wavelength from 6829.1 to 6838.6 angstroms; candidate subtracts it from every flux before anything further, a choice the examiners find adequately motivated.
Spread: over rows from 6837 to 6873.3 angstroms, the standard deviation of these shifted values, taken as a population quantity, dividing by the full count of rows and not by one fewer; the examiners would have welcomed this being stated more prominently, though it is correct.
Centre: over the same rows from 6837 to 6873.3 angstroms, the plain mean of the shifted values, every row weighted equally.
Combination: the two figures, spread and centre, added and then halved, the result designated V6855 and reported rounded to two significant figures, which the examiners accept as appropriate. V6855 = -0.11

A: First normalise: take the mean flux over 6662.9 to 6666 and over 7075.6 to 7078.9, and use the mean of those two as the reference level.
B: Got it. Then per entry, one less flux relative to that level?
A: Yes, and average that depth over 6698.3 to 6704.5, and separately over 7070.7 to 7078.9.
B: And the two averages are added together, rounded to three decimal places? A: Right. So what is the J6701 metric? -0.012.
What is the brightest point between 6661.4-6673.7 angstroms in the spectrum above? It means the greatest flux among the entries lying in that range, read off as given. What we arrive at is 27.83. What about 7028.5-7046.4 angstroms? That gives 25.91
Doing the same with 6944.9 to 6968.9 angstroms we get 26.5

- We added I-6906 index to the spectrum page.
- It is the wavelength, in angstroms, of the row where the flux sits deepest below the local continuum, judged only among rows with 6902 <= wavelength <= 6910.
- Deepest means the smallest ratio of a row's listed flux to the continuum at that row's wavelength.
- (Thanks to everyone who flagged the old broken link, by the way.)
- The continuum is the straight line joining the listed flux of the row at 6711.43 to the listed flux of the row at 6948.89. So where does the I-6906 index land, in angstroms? 6902.64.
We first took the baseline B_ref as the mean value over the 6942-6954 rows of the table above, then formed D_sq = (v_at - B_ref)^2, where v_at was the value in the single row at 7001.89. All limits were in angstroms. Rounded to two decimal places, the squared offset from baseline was 0.00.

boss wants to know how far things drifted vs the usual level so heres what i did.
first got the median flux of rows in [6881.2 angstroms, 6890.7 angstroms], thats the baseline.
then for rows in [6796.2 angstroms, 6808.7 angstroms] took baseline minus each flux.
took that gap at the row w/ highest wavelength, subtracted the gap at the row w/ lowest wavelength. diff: -2.9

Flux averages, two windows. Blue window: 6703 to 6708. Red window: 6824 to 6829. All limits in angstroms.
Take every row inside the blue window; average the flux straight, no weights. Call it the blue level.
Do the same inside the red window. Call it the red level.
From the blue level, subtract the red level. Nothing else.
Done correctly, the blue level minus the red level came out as 0.8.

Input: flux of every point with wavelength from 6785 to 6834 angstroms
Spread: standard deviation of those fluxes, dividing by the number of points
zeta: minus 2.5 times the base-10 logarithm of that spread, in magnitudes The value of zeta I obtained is 0.2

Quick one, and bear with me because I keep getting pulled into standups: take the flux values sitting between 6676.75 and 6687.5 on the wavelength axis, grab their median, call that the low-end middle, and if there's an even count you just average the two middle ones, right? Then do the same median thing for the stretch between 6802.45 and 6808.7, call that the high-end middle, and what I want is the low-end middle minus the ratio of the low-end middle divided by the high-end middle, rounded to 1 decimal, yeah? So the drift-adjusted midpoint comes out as 24.6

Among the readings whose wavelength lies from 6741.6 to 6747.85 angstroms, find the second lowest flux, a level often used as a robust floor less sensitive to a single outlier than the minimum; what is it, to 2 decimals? 25.49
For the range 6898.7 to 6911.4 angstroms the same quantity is 24.16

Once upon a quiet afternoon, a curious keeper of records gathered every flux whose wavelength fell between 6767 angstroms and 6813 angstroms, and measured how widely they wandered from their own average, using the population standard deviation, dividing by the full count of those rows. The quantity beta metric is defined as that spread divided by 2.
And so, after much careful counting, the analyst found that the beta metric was 0.421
